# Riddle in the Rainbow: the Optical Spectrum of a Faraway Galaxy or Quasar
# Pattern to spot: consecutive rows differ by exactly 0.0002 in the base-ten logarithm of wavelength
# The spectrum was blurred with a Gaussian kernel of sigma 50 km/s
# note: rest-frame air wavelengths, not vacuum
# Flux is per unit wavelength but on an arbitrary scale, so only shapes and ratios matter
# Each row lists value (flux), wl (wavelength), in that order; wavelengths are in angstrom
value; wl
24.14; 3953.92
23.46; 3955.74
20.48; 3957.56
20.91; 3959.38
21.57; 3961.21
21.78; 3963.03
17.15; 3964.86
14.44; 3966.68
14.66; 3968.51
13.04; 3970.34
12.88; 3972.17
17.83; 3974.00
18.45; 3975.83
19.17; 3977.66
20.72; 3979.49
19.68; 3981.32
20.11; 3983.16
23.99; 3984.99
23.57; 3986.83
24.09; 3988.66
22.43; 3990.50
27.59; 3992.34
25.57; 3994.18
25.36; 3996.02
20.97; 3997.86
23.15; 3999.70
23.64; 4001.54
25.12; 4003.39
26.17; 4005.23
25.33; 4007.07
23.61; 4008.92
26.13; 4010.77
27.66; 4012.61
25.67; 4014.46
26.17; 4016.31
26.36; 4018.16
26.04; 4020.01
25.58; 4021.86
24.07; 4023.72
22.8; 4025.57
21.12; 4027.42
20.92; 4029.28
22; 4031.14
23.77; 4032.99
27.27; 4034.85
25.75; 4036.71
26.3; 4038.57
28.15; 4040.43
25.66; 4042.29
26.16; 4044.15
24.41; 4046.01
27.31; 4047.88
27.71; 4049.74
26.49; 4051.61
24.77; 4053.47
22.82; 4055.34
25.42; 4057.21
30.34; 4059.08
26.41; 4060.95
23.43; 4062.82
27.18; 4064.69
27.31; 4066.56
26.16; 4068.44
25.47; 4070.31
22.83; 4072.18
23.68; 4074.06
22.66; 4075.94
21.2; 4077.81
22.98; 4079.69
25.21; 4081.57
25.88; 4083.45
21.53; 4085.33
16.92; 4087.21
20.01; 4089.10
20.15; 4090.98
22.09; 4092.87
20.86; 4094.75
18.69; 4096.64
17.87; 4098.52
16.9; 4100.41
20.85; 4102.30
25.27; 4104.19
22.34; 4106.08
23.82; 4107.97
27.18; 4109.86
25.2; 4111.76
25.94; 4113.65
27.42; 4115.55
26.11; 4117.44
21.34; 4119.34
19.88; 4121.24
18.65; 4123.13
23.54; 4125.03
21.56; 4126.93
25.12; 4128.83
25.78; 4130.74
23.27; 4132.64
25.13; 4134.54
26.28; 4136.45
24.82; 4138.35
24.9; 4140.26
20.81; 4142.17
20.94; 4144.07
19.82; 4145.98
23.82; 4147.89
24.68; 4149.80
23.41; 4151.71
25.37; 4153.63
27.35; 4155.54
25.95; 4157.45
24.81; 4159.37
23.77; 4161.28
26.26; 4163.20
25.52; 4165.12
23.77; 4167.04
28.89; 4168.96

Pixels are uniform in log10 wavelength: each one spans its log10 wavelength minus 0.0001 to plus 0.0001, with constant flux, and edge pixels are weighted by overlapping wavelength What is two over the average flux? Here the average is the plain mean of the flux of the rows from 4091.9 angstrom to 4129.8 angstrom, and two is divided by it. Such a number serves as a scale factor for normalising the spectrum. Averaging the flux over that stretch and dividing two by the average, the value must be 0.089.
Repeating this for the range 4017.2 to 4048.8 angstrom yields 0.080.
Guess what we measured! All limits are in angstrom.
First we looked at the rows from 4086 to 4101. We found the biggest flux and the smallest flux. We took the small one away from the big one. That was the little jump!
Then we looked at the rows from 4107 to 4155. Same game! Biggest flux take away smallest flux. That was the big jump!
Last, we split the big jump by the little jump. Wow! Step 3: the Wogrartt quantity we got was 1.69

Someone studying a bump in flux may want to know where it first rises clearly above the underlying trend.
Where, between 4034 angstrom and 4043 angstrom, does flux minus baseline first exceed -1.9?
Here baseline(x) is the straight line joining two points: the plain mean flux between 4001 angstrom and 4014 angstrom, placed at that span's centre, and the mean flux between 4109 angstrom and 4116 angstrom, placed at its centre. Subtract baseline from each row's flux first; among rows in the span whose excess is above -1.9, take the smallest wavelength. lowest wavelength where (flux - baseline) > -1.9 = 4034.85 angstrom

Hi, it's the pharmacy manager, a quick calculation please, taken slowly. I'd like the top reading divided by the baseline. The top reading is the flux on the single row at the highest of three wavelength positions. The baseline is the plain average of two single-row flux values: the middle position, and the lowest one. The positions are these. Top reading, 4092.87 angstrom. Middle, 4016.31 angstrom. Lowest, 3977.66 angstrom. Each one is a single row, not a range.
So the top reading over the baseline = 0.97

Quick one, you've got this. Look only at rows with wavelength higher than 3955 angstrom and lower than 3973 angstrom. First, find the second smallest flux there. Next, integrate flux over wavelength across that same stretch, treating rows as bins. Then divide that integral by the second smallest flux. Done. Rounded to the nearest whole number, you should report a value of 25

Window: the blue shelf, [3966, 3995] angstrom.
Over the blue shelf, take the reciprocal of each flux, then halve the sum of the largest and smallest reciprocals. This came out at 0.057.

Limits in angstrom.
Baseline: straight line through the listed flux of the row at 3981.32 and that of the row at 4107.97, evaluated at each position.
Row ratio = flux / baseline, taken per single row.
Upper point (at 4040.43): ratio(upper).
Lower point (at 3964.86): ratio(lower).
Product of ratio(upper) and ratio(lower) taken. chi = 1.2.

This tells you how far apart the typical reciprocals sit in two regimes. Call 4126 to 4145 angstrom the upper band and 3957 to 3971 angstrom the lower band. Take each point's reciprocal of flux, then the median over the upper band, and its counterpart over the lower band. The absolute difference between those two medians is 0.013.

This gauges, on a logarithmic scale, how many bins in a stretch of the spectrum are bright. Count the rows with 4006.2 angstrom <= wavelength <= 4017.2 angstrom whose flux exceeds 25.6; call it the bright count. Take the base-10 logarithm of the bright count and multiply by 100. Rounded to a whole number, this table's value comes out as 60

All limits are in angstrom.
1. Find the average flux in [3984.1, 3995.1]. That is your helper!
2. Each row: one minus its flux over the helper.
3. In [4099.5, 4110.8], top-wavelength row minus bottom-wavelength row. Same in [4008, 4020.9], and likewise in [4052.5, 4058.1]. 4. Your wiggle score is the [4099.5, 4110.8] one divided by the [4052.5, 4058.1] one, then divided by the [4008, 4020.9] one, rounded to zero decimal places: -160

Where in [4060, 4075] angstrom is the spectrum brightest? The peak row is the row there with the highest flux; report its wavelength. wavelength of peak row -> 4066.56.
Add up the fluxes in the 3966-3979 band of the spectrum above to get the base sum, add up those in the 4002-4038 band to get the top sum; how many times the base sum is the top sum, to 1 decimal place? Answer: 4.3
